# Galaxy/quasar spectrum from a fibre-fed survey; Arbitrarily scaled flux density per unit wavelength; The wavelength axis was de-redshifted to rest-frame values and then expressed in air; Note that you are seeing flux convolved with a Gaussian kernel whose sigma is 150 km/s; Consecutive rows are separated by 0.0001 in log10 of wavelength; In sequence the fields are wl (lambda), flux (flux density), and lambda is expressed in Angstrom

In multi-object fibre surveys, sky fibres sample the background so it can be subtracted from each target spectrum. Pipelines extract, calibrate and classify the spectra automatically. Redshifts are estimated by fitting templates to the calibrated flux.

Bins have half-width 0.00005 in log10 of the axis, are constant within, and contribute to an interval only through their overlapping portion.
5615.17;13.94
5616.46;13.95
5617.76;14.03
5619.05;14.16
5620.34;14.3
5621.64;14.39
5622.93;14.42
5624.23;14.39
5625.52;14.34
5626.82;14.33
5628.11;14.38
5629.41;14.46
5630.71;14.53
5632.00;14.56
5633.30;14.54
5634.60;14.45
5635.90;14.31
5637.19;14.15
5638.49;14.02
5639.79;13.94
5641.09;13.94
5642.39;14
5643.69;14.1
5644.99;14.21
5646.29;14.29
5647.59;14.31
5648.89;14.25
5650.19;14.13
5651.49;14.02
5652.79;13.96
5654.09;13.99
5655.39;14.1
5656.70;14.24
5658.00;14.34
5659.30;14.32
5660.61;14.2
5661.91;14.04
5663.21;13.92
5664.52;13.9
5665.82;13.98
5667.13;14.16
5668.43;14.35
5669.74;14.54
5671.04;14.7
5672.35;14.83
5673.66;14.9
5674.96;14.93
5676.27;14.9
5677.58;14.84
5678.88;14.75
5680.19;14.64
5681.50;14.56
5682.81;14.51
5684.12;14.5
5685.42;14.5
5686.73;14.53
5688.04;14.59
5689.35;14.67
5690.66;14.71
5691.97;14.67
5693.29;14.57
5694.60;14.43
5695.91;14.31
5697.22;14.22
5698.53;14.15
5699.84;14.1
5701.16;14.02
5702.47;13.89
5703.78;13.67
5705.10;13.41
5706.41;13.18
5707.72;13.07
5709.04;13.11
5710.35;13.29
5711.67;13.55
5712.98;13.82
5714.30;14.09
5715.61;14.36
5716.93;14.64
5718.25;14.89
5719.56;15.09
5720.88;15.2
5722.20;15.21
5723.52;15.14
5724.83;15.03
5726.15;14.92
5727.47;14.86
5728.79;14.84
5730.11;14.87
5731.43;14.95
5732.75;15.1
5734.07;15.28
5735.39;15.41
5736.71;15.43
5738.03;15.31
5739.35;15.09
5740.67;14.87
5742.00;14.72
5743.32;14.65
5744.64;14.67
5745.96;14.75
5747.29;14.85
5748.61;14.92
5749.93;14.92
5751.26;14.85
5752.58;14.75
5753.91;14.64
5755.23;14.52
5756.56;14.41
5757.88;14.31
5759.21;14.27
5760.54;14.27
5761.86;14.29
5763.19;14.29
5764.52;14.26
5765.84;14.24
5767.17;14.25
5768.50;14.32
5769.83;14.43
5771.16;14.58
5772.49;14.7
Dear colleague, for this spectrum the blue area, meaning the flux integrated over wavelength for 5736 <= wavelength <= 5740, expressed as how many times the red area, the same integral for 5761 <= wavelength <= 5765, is 1.07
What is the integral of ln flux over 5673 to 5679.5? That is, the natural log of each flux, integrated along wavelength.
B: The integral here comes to 17.6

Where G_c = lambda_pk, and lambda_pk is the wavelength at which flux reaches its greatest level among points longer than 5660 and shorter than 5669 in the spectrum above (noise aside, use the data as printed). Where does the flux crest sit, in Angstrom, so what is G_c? 5668.43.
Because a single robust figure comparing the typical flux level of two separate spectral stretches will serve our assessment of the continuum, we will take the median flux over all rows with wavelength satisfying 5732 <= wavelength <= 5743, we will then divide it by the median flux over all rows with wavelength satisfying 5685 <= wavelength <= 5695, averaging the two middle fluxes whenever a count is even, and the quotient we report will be 1.04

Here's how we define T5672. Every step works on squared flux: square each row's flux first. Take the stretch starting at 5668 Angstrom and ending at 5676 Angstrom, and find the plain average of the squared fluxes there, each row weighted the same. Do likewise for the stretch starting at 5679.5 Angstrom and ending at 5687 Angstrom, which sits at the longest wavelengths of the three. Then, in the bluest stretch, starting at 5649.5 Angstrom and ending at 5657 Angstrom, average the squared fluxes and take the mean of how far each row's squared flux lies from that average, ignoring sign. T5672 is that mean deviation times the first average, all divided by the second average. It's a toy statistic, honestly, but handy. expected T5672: 2.4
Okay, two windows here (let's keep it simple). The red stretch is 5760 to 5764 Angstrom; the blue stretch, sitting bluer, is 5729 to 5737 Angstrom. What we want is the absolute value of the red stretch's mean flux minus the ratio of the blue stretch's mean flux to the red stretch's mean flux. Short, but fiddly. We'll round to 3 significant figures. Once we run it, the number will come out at 13.2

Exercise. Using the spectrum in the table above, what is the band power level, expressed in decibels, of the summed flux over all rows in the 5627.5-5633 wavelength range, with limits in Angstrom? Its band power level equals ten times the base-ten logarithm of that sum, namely 17.6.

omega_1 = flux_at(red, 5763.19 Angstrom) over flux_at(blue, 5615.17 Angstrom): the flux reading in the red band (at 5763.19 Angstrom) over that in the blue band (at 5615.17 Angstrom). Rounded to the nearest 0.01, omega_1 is 1.03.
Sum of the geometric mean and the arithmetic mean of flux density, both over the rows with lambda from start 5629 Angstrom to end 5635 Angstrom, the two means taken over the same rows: 29.0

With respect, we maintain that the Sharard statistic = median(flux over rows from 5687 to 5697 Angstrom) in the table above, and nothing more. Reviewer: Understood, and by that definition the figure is 14.6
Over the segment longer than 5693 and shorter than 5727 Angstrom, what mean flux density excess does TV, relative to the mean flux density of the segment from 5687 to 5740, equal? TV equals -0.3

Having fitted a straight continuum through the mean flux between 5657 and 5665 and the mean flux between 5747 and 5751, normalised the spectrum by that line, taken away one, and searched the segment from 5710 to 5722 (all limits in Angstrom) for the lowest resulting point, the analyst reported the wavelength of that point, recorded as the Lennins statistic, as 5710.35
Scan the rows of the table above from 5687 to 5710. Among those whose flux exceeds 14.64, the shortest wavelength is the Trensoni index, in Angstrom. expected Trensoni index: 5689.35 Angstrom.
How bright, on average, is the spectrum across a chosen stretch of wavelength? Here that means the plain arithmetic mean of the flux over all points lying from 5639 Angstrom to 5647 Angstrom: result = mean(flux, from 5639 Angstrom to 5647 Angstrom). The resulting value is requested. 14.1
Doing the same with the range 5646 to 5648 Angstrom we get 14.3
